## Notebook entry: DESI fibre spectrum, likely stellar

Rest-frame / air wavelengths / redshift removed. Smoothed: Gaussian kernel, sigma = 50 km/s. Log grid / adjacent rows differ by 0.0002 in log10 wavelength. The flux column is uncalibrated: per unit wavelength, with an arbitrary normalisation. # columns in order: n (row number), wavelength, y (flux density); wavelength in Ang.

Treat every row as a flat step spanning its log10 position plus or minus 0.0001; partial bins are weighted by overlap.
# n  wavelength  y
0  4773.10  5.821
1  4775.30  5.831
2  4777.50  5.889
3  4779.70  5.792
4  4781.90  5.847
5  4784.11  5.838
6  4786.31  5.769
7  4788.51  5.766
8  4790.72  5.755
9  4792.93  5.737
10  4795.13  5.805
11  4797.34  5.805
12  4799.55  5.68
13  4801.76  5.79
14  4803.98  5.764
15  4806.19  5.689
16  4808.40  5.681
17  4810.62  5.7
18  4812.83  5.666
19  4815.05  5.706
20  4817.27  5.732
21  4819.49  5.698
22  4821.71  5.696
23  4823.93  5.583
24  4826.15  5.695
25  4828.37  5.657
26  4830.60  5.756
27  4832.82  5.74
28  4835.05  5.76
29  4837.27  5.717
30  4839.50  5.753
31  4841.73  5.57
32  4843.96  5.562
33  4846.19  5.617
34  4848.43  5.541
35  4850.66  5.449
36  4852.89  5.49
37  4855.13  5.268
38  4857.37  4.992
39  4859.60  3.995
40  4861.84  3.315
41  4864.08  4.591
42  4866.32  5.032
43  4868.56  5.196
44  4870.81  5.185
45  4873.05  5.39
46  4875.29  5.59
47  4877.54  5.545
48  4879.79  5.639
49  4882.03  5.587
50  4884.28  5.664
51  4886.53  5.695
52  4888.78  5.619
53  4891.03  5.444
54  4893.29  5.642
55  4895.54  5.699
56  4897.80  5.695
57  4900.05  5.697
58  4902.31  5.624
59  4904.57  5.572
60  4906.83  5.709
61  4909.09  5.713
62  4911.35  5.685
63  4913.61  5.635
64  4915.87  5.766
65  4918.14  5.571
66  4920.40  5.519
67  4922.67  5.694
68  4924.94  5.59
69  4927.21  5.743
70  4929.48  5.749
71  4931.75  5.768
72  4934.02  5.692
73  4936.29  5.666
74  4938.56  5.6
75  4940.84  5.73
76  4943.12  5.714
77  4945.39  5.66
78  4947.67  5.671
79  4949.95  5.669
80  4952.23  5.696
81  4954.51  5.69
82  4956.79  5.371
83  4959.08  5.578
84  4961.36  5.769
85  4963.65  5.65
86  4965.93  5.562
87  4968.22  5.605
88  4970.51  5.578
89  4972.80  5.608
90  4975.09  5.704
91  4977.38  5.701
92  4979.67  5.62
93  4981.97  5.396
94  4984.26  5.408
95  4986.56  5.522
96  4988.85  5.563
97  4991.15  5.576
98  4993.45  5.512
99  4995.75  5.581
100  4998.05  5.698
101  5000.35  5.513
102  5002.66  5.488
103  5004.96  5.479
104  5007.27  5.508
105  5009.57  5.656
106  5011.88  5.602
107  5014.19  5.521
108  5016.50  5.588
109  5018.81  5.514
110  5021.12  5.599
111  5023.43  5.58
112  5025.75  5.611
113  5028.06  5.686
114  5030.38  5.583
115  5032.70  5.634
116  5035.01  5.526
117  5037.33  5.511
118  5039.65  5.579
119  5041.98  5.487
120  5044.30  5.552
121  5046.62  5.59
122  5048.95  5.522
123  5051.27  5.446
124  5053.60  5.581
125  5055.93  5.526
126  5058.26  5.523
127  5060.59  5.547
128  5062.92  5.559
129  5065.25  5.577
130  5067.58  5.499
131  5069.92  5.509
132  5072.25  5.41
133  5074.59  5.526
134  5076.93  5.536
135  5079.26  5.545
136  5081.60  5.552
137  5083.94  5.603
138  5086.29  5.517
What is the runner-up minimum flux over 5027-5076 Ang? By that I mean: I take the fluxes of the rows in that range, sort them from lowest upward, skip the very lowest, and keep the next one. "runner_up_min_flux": 5.446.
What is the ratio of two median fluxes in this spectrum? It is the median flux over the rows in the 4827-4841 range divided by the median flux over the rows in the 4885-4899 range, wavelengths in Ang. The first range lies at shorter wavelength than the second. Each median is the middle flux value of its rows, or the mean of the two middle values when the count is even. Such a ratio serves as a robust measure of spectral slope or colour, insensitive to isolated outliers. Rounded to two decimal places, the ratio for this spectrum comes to 1.01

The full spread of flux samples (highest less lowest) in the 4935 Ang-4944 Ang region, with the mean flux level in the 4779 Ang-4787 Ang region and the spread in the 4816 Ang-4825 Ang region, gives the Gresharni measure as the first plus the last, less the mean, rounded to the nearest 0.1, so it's -5.5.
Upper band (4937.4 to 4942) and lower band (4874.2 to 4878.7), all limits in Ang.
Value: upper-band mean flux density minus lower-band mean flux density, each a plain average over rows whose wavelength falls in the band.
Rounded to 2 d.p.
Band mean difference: 0.10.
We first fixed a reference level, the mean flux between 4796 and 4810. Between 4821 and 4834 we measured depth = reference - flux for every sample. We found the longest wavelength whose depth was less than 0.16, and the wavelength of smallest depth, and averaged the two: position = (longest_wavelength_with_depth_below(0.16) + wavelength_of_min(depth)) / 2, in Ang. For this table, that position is 4831.7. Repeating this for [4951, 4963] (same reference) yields 4961.4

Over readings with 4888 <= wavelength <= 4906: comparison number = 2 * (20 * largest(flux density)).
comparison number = 228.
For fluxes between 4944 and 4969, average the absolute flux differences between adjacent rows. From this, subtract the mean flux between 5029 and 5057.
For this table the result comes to -5.44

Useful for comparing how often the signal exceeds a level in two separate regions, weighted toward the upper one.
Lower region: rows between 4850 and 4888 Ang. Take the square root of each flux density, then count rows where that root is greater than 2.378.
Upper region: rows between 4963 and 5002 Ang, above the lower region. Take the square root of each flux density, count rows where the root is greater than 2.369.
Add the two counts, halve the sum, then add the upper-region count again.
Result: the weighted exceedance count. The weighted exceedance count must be 8.5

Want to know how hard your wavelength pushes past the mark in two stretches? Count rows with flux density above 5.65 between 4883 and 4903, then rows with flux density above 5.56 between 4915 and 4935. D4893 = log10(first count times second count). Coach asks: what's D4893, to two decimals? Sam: 1.60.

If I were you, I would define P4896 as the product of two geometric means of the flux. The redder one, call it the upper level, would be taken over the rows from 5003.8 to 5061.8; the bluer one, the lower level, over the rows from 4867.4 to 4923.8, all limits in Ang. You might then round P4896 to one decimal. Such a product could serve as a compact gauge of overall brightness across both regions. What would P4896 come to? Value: 31.1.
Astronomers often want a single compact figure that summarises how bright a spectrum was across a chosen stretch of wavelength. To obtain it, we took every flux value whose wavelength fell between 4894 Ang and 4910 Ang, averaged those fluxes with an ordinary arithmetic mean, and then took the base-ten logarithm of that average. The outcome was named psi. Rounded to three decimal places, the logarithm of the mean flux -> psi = 0.754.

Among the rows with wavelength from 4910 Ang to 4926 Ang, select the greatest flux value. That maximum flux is 5.766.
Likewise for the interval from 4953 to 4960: 5.69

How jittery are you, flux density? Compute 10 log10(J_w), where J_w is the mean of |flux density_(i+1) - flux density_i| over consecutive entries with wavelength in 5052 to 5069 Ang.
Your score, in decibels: -15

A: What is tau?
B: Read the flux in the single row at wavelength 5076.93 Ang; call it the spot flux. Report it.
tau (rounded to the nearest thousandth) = 5.536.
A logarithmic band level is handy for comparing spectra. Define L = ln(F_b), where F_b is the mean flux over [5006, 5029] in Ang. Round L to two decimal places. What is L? 1.72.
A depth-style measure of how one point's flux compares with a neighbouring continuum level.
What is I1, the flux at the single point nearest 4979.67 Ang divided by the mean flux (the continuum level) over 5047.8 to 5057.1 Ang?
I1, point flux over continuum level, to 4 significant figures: 1.018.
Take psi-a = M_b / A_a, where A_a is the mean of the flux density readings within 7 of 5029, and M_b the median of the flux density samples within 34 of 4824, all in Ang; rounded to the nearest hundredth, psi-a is 1.02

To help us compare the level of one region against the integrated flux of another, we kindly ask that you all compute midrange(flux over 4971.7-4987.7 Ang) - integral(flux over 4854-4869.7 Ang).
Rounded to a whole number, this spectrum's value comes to -67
